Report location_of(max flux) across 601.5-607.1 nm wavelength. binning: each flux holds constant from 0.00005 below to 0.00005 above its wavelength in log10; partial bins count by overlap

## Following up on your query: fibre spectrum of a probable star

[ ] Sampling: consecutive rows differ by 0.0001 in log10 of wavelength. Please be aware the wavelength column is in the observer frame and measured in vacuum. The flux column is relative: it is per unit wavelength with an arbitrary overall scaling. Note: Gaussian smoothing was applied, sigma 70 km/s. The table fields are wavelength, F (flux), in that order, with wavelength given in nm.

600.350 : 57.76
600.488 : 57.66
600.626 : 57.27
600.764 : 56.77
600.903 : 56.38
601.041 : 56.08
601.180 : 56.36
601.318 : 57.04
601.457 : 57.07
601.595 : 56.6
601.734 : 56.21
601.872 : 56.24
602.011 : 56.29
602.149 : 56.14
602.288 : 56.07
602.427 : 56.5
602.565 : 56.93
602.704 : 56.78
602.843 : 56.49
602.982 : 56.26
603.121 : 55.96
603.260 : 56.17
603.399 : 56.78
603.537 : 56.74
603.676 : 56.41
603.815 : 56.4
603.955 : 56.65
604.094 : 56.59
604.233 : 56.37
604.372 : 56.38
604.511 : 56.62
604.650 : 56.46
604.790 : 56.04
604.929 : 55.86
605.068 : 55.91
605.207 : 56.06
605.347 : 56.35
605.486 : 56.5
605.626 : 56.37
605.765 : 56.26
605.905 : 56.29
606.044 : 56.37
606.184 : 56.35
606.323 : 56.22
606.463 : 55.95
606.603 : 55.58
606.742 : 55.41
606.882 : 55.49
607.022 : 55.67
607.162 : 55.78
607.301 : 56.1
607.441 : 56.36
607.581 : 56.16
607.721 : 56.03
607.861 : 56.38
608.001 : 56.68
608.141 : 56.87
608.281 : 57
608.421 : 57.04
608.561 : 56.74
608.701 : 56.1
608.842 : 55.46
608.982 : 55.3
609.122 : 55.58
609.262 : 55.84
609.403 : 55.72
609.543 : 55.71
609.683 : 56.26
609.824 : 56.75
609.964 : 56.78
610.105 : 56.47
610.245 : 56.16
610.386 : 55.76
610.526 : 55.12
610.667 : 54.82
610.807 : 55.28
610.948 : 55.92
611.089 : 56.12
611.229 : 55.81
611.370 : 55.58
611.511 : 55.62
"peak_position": 602.565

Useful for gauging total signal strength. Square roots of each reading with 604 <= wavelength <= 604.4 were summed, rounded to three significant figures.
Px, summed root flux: 22.5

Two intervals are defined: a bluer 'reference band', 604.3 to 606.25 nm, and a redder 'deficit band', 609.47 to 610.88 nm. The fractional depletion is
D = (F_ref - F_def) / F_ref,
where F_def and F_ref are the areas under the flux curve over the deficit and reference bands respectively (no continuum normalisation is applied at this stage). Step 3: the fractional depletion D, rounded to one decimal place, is 0.3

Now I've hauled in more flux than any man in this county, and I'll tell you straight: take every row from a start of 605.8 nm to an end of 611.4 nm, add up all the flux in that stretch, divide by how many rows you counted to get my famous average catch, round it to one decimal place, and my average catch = 56.0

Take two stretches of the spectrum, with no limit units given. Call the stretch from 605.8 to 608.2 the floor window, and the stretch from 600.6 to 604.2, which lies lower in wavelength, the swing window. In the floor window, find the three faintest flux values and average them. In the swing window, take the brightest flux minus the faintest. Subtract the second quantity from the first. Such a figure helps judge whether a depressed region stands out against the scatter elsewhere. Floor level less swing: 54.2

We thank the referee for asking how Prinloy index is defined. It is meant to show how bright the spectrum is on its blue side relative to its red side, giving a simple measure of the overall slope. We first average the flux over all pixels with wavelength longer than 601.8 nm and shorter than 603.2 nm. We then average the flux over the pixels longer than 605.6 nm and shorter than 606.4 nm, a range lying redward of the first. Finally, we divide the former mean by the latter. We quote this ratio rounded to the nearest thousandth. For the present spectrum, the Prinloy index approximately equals 1.001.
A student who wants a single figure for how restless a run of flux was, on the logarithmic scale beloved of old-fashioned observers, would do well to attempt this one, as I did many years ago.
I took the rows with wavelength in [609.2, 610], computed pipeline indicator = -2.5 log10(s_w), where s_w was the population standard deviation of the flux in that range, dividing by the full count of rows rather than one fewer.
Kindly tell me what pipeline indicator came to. 0.9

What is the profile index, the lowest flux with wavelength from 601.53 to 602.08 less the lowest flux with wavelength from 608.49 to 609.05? 0.91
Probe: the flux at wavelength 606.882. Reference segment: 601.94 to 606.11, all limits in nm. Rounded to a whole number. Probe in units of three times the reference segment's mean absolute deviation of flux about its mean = 89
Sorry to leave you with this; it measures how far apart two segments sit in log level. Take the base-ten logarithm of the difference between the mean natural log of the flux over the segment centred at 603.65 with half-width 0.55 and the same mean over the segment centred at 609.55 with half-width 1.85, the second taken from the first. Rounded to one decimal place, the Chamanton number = -2.1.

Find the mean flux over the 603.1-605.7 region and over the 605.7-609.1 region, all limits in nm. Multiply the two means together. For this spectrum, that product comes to 3164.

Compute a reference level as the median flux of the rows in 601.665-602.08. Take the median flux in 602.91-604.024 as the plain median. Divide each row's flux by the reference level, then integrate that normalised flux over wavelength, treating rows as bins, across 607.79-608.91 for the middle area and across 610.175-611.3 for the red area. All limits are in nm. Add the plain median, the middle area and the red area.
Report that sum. 58.6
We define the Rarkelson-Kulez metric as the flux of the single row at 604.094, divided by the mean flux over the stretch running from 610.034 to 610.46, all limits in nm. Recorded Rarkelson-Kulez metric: 1.01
